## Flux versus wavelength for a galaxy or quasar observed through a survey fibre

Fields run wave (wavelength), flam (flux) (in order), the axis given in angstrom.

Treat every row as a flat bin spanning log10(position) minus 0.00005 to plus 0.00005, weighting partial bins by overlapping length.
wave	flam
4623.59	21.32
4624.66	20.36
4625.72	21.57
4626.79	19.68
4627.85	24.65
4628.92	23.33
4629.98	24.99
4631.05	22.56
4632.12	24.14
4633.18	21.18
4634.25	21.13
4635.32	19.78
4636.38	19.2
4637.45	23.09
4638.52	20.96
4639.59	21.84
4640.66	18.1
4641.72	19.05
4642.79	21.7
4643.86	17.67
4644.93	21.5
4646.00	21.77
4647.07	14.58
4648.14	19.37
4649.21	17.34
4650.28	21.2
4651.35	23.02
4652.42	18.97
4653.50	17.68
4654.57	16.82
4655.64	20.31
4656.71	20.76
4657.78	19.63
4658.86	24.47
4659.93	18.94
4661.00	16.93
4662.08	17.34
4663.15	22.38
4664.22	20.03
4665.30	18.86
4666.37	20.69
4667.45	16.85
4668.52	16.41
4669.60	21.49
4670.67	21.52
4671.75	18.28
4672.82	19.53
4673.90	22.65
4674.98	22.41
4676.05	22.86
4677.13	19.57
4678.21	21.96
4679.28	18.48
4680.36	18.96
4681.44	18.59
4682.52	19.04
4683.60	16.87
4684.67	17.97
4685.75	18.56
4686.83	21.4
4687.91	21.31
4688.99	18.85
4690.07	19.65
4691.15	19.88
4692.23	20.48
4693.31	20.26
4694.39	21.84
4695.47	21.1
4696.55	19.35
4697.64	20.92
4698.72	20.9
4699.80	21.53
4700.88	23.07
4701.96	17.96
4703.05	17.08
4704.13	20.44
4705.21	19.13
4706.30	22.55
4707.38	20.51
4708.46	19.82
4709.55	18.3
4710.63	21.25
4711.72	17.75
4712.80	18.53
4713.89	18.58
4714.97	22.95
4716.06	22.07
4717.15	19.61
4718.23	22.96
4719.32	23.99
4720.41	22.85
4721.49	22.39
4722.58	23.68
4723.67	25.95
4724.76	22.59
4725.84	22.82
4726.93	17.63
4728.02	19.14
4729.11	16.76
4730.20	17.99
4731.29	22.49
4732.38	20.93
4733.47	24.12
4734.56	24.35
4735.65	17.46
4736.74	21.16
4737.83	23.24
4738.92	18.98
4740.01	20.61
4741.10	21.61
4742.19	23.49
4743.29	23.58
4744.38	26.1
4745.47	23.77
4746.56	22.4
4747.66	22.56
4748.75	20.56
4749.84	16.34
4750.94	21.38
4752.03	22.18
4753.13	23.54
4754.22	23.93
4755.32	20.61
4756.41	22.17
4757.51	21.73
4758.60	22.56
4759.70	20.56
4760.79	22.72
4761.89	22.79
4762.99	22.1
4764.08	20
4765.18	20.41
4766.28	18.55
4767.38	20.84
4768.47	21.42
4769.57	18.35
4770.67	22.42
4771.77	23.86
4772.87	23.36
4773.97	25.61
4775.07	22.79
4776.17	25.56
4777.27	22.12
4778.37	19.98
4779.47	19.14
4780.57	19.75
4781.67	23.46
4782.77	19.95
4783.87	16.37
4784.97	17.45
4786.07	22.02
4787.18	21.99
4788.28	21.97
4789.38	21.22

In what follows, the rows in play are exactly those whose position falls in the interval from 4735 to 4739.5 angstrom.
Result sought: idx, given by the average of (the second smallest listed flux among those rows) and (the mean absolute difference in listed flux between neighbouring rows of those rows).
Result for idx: 11.2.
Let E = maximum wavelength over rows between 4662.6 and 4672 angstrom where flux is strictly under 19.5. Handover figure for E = 4671.75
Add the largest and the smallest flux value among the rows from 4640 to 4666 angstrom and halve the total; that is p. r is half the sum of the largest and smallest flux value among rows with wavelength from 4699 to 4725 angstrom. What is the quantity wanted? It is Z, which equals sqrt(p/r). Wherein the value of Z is 0.95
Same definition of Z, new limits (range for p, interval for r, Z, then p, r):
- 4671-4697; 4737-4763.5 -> 0.97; 19.9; 21.2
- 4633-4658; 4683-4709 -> 0.97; 18.8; 20.0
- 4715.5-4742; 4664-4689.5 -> 1.04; 21.4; 19.6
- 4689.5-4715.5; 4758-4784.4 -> 0.98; 20.1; 21.0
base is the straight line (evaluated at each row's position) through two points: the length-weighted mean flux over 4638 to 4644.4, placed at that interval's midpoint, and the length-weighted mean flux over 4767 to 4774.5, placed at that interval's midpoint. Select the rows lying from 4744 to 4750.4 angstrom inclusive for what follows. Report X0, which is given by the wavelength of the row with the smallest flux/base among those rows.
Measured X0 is 4749.84 angstrom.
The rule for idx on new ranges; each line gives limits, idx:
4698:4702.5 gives 11.7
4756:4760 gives 11.4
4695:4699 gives 11.0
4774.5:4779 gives 12.5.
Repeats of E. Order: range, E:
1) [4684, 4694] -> 4688.99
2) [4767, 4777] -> 4769.57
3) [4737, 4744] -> 4738.92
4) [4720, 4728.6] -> 4728.02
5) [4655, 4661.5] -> 4661.00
